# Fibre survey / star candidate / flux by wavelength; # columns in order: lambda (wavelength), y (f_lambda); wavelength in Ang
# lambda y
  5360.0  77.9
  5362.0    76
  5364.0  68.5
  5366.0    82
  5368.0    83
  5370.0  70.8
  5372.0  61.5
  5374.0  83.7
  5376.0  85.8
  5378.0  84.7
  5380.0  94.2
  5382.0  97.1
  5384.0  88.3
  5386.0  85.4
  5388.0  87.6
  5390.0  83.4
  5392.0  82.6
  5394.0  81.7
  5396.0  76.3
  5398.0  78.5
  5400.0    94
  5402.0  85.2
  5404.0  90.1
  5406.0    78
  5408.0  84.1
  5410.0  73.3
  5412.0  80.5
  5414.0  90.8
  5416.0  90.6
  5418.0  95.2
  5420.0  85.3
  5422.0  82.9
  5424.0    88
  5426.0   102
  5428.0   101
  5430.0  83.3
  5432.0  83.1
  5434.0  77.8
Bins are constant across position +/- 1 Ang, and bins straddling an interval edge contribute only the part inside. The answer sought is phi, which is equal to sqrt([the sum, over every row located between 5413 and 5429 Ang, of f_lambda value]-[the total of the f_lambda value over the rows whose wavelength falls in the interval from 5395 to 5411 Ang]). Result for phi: 8.7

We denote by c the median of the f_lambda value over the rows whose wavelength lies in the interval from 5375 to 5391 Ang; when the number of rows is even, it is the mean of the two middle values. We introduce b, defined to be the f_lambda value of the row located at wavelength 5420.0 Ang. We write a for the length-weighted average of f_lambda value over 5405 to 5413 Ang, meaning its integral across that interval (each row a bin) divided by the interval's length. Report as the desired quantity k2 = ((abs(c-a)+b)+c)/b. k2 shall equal 2.11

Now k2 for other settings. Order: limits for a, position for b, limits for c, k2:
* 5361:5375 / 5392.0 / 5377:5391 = 2.21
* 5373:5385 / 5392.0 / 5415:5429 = 2.12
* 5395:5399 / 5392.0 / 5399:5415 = 2.11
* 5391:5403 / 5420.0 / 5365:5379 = 1.97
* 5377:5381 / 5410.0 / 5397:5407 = 2.22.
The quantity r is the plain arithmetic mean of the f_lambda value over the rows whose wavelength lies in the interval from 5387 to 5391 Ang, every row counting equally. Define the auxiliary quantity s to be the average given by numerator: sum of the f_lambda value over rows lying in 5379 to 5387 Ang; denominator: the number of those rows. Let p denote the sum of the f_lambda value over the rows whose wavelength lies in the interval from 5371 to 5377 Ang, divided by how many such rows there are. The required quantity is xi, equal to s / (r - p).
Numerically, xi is 11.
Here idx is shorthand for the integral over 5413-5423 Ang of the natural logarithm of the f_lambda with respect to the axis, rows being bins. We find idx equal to 45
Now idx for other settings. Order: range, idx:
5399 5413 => 62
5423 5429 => 27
